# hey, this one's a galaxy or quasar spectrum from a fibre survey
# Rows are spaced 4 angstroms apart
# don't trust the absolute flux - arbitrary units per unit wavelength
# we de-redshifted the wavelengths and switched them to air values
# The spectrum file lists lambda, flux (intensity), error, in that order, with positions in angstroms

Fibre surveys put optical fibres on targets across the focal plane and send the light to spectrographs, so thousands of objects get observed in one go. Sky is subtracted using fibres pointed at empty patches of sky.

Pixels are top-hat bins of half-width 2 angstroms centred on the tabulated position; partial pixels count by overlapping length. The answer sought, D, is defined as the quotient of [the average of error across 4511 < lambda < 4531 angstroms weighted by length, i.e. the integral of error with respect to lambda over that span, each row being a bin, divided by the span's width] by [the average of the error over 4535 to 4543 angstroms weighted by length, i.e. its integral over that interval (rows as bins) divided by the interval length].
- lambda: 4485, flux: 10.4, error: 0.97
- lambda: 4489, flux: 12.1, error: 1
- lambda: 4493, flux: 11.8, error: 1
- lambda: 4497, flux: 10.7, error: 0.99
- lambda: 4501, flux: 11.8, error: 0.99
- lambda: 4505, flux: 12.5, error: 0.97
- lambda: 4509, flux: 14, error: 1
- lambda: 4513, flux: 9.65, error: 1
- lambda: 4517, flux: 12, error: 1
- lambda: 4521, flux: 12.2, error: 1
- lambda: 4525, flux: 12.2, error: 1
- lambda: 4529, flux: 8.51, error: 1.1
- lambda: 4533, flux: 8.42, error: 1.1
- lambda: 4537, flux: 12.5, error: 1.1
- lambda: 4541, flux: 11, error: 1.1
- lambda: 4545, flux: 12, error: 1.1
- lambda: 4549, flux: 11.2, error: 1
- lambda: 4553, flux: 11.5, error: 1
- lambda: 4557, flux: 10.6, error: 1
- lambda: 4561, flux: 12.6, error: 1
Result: 0.93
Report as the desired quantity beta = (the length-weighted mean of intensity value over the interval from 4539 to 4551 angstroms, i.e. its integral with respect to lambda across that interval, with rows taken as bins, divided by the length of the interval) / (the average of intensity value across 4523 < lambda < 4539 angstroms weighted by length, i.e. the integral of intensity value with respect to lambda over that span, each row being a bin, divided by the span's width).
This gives 1.10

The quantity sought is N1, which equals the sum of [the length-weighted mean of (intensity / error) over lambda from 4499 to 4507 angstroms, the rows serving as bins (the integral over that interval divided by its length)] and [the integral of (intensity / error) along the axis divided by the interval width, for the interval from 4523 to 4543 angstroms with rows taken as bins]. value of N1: 22.2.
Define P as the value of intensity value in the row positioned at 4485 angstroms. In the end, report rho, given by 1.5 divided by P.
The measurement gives 0.144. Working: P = 10.4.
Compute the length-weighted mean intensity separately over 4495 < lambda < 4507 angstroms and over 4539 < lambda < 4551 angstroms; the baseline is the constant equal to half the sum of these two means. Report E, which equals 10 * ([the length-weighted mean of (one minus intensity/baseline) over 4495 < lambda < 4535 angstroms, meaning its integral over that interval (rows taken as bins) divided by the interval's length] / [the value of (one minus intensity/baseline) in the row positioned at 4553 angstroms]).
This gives 101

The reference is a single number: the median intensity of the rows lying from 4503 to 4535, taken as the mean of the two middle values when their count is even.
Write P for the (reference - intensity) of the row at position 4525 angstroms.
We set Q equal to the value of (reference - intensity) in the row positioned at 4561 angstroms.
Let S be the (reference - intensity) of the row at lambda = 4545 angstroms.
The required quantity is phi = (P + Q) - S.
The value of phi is -0.7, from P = -0.1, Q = -0.5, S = 0.1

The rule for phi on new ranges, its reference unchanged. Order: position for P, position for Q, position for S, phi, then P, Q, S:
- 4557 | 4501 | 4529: -1.8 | 1.5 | 0.3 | 3.6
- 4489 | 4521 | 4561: 0.4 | 0.0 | -0.1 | -0.5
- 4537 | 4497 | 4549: 0.1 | -0.4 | 1.4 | 0.9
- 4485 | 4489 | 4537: 2.1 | 1.7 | 0.0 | -0.4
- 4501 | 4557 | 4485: 0.1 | 0.3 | 1.5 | 1.7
